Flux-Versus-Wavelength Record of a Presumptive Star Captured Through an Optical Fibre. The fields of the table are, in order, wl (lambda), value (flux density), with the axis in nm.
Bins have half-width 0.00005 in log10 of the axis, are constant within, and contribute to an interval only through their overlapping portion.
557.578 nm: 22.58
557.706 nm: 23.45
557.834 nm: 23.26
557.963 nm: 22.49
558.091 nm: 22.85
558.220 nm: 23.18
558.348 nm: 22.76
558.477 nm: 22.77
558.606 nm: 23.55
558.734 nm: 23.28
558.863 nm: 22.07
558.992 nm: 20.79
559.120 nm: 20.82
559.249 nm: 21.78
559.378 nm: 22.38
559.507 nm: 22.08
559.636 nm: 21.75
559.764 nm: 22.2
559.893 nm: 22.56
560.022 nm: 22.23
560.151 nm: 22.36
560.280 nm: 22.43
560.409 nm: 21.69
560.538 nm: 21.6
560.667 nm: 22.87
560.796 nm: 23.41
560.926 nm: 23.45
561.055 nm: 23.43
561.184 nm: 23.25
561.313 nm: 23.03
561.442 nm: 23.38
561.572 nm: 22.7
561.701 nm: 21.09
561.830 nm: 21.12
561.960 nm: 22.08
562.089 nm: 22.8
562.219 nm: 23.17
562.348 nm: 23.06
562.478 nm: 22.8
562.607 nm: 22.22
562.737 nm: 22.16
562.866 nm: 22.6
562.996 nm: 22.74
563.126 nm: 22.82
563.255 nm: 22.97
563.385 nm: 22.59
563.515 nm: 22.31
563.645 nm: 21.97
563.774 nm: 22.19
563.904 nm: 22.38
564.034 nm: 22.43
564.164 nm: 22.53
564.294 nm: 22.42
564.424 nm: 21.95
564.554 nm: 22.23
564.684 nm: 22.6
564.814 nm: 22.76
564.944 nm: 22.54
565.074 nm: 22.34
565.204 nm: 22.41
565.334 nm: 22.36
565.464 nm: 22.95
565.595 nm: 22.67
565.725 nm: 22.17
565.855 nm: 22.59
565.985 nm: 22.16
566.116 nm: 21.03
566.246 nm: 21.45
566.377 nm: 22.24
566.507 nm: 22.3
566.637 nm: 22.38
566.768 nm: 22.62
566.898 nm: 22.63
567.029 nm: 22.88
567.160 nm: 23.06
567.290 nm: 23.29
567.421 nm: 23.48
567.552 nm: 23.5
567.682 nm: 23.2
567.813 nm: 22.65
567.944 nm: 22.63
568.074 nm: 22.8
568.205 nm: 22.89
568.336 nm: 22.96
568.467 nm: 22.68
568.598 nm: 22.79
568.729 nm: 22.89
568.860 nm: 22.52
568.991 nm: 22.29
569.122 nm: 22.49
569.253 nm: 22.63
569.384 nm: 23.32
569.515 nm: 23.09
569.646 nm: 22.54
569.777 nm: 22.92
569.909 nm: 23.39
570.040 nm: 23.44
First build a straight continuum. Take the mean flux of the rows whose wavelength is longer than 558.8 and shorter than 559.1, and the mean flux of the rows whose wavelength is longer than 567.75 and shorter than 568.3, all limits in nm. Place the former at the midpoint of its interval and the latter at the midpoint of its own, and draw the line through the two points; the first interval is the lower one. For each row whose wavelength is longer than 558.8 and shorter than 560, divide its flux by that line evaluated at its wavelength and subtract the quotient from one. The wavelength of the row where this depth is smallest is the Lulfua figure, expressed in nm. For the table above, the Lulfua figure 559.893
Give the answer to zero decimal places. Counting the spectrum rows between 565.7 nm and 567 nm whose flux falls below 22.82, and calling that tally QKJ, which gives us 10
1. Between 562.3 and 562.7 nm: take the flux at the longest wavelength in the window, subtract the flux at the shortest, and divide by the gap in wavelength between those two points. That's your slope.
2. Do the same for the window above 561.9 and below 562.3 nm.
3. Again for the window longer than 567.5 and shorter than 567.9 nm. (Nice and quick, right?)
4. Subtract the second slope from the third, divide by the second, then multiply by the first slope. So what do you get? 5.8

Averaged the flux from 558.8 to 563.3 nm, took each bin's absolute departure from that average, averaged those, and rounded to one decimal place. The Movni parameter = 0.6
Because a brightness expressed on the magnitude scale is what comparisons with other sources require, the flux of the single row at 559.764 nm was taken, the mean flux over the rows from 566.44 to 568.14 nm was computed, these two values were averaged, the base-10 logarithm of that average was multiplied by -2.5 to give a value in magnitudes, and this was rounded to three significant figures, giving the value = -3.38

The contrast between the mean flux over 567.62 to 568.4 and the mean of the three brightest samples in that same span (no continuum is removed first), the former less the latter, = -0.16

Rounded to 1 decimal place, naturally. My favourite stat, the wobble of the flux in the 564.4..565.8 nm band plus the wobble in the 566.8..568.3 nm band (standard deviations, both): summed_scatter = 0.6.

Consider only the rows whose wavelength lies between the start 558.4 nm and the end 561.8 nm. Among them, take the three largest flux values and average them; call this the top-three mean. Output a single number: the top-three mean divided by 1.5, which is 15.7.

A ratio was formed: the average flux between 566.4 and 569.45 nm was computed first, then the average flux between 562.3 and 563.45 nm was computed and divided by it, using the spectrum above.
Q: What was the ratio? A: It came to 0.99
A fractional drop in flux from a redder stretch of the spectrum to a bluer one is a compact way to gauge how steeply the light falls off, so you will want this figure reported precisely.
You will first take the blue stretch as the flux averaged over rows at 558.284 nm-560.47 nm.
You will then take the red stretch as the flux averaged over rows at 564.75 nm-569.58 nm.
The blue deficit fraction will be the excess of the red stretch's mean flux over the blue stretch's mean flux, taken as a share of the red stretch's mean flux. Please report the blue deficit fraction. 0.0191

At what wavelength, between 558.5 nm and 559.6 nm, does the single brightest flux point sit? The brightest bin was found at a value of 558.606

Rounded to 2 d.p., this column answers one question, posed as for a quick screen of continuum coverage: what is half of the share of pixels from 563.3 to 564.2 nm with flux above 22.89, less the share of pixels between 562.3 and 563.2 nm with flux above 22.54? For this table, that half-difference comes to -0.36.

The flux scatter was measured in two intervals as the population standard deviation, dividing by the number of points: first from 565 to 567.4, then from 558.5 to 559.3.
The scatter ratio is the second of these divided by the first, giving 2.1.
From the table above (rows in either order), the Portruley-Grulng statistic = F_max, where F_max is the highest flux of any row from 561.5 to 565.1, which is 23.17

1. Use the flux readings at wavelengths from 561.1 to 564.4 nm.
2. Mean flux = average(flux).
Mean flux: 22.51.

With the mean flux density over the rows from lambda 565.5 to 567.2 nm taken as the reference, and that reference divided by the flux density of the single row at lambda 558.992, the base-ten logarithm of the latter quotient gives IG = 0.031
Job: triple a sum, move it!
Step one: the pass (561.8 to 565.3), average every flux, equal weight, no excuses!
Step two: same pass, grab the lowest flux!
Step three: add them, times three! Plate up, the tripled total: 131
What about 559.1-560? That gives 128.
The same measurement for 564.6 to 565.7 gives 135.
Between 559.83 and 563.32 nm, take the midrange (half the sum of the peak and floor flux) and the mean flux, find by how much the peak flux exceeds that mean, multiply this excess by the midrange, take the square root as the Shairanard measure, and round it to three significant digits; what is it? 4.37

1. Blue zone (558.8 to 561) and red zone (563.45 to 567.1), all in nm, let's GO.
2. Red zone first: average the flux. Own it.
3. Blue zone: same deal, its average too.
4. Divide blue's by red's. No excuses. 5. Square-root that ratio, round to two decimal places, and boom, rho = 1.00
